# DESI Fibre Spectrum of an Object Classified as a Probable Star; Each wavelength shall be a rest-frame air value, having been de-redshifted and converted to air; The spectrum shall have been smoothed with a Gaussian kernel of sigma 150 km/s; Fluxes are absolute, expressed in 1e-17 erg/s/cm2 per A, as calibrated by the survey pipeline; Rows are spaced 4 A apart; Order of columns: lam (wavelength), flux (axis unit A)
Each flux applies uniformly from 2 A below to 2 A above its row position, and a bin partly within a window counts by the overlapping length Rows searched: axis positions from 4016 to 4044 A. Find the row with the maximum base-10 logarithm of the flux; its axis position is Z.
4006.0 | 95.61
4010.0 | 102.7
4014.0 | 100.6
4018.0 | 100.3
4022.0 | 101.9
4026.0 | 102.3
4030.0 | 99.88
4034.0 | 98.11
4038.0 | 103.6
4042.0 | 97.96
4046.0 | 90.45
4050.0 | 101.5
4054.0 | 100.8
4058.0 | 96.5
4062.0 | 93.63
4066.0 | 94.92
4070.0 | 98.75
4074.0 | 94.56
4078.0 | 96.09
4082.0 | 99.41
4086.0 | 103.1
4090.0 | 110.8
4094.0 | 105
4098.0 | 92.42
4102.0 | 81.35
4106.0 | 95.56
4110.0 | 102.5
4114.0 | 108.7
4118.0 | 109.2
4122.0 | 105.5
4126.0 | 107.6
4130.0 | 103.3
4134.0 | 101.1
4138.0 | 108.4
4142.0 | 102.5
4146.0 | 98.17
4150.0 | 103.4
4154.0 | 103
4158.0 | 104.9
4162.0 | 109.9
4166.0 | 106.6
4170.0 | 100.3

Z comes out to 4038.0 A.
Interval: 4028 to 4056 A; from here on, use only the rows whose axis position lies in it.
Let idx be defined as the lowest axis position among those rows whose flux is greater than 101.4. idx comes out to 4038.0 A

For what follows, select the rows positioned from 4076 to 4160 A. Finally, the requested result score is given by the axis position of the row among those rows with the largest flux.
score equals 4090.0 A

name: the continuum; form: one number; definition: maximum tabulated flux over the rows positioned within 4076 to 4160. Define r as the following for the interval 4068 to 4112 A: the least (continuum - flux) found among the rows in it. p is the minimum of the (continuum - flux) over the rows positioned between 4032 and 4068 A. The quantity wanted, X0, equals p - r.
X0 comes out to 7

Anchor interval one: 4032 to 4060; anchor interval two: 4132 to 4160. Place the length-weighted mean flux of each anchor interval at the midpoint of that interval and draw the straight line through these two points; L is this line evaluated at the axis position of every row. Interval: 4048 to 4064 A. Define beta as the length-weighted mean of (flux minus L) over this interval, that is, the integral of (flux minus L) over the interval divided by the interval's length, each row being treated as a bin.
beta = -1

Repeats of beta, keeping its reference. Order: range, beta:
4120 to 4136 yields 2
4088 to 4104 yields -3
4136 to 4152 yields 0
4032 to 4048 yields -1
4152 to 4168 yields 2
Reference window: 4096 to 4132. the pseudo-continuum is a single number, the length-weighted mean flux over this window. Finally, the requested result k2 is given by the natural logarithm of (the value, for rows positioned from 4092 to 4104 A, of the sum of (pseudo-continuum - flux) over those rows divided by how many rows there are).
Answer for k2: 2.05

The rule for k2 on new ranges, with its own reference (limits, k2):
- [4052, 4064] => 1.31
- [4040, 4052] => 1.40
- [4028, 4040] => -1.89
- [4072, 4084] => 1.38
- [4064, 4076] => 1.53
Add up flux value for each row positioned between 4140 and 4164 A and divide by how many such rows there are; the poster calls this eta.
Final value 104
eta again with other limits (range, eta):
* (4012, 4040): 101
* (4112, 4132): 107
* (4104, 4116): 102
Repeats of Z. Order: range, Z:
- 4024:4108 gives 4090.0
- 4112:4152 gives 4118.0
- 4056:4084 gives 4082.0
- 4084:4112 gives 4090.0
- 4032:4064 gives 4038.0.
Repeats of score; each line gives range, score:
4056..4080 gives 4070.0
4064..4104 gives 4090.0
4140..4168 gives 4162.0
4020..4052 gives 4038.0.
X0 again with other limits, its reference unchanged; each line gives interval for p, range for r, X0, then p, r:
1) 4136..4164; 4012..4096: 1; 0.9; 0.0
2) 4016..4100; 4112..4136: -2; 0.0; 1.6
